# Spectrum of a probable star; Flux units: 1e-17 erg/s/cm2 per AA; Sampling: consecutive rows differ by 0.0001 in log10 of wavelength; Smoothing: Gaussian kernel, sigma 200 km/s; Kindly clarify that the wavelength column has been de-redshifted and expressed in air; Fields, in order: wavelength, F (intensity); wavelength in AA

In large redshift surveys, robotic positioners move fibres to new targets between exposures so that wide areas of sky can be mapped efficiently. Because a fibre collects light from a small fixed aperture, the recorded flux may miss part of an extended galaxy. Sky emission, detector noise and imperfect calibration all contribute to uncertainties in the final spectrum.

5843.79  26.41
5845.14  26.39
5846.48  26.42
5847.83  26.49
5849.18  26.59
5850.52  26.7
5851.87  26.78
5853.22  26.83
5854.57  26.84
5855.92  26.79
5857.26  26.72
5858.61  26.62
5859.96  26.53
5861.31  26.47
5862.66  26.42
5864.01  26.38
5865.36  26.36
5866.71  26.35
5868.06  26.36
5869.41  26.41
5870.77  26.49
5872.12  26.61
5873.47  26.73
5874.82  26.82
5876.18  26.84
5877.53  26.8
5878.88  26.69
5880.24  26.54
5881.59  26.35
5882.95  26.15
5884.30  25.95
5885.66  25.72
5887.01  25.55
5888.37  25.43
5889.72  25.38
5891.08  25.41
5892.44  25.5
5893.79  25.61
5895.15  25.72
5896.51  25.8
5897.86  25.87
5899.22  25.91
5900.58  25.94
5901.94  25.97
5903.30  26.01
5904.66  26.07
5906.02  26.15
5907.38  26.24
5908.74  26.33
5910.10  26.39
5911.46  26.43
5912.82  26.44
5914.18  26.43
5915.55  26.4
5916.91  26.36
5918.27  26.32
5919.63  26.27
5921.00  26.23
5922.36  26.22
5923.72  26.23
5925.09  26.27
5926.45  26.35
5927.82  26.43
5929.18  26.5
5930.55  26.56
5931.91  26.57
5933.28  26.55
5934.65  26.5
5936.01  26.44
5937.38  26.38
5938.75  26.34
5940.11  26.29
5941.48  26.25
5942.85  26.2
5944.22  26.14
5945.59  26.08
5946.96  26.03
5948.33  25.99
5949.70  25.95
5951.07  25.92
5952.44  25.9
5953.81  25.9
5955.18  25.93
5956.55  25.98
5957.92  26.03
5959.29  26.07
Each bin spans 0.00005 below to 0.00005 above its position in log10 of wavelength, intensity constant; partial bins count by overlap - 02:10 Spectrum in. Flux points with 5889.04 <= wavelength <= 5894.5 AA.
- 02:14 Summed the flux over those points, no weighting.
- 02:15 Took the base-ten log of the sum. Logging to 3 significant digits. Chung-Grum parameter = 2.01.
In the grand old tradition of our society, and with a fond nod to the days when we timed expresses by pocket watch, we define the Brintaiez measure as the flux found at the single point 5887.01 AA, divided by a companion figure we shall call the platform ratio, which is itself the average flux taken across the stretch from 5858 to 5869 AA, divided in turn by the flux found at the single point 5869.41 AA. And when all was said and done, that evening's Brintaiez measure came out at 25.5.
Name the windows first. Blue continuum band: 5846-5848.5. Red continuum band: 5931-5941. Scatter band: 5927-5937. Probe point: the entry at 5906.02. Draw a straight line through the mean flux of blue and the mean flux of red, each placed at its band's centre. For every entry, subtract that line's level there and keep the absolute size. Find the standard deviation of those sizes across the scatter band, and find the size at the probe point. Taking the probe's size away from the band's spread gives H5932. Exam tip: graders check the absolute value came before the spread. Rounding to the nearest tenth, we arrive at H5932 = -0.2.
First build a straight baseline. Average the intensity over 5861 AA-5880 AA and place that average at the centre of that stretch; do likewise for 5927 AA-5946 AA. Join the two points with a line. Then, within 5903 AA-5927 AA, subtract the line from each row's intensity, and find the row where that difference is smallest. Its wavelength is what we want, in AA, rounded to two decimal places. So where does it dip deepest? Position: 5903.30 AA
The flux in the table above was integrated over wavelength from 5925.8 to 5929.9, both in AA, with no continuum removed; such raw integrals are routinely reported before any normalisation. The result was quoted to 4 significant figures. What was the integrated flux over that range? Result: 108.2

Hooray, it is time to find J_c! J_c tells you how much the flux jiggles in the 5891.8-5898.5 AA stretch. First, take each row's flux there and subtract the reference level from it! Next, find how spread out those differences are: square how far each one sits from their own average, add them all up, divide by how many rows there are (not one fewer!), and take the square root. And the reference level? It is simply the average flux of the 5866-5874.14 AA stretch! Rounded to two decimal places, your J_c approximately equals 0.13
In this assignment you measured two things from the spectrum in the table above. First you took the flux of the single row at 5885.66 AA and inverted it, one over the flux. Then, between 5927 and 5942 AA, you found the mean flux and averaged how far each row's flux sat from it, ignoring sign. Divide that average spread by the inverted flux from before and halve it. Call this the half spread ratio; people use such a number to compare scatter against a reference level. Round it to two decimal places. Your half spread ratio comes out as 1.16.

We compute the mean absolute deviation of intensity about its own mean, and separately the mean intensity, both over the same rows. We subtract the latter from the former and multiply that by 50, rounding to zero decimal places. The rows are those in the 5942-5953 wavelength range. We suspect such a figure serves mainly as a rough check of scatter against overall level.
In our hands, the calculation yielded -1297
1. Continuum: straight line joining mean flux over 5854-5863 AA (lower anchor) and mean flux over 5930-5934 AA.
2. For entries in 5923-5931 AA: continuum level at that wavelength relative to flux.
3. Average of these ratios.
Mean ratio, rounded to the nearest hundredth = 1.01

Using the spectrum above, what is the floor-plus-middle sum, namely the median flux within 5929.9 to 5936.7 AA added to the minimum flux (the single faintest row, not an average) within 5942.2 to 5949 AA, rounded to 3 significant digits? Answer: 52.5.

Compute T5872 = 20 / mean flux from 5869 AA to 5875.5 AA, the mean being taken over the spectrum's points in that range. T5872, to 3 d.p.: 0.752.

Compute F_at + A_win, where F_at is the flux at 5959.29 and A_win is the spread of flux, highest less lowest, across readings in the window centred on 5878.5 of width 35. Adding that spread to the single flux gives 27.5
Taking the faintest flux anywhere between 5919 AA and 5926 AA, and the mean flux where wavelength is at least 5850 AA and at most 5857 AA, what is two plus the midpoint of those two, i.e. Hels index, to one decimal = 28.5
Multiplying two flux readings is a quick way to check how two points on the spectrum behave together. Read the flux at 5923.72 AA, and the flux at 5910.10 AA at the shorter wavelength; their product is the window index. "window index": 692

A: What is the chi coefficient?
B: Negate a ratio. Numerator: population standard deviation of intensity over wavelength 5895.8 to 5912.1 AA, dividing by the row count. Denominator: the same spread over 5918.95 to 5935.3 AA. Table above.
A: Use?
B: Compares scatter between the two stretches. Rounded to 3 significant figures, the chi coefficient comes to -1.49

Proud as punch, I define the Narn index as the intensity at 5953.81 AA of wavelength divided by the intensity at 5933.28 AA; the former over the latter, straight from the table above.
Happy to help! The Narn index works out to 0.98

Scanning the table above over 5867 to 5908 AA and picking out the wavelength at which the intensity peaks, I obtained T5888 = 5876.18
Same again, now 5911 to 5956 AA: 5931.91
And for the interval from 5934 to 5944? 5934.65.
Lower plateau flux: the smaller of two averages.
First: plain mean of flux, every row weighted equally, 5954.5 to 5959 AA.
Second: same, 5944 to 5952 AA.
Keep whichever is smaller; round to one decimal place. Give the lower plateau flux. 26.0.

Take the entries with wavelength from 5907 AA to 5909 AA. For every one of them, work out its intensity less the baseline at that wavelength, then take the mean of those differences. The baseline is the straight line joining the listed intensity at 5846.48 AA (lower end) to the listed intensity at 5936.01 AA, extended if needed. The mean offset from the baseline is -0.15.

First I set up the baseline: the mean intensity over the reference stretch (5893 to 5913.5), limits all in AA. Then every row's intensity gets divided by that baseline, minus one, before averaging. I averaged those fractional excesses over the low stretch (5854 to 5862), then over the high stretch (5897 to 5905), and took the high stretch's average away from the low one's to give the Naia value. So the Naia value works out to 0.027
